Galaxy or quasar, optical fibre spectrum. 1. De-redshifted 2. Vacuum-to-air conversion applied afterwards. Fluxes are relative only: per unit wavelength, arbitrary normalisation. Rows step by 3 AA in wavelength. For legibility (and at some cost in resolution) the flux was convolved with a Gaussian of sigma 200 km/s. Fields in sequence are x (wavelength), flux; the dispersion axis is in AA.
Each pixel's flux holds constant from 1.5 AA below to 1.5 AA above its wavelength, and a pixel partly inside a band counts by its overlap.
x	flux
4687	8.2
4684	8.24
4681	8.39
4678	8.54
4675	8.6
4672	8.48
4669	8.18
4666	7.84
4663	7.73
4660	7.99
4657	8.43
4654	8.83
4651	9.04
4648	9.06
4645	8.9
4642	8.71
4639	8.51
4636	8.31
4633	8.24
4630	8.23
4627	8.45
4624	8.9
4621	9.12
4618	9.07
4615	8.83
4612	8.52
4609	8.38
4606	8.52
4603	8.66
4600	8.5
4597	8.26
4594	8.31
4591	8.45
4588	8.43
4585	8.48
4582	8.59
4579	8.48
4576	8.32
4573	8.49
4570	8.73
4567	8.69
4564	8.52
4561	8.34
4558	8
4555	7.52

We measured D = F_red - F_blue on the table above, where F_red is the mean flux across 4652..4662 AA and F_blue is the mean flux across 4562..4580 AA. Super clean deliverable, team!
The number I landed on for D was -0.12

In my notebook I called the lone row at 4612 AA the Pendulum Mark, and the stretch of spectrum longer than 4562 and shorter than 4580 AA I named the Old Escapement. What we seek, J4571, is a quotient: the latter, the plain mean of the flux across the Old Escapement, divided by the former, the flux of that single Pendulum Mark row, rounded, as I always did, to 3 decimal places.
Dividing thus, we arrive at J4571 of 1.002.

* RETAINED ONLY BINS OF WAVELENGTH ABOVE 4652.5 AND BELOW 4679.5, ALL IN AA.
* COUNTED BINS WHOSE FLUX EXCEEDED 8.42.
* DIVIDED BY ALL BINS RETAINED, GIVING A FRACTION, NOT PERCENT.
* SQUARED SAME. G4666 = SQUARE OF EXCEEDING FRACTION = 0.31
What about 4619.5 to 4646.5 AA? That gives 0.44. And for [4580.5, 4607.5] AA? 0.60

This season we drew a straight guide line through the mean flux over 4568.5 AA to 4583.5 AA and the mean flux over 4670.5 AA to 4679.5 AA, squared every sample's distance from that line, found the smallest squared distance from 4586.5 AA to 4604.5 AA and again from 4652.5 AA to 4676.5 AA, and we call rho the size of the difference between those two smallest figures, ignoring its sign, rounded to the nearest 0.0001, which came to 0.0028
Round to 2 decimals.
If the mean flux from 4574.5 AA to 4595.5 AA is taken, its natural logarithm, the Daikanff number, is 2.13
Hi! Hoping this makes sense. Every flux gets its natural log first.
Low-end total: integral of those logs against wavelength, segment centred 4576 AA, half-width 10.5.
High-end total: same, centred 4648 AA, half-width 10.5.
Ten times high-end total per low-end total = 10.1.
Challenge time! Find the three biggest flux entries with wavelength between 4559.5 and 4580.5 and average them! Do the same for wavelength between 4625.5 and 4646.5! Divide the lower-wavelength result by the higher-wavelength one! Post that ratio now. 0.99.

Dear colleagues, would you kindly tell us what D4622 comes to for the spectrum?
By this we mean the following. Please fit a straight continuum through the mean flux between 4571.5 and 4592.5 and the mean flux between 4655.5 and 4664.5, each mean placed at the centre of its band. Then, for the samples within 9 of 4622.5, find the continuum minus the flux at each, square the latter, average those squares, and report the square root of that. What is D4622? 0.6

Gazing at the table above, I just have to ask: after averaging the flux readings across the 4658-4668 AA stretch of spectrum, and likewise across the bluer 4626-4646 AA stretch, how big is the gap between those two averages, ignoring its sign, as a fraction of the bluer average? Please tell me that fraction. 0.07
